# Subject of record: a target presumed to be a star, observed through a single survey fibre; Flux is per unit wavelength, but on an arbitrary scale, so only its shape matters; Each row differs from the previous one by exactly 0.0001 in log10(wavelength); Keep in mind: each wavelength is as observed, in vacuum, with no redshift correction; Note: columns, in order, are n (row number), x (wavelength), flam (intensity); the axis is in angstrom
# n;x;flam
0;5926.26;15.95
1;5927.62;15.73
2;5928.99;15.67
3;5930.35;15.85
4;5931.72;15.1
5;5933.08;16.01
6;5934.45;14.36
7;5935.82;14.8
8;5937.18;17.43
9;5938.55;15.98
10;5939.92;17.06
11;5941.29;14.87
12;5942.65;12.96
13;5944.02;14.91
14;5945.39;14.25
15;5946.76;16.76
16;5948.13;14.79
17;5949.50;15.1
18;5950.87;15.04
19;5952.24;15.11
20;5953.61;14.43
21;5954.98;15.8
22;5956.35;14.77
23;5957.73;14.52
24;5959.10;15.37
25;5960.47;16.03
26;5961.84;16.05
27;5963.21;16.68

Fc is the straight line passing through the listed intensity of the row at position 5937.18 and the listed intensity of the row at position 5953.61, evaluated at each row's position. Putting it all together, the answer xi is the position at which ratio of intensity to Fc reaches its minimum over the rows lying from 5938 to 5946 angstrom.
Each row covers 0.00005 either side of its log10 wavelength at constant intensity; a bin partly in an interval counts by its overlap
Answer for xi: 5942.65 angstrom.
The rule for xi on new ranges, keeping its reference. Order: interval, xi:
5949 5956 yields 5949.50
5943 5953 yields 5945.39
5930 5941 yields 5934.45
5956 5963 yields 5956.35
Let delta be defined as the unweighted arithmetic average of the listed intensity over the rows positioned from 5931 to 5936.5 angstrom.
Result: 15.07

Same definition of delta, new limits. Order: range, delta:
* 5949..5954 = 14.92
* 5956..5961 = 15.17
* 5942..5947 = 14.72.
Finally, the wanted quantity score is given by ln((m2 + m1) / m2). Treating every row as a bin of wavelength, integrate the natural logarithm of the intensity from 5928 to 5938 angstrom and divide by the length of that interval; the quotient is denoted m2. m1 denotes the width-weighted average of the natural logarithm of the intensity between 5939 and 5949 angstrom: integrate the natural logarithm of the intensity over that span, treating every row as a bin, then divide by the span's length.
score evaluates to 0.687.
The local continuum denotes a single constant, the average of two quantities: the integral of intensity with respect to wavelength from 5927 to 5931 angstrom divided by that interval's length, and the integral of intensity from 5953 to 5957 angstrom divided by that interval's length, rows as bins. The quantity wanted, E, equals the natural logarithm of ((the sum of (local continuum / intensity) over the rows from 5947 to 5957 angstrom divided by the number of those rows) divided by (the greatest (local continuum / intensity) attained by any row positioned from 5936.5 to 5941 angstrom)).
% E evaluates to 0.06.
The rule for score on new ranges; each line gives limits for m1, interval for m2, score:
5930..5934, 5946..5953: 0.696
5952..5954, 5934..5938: 0.683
